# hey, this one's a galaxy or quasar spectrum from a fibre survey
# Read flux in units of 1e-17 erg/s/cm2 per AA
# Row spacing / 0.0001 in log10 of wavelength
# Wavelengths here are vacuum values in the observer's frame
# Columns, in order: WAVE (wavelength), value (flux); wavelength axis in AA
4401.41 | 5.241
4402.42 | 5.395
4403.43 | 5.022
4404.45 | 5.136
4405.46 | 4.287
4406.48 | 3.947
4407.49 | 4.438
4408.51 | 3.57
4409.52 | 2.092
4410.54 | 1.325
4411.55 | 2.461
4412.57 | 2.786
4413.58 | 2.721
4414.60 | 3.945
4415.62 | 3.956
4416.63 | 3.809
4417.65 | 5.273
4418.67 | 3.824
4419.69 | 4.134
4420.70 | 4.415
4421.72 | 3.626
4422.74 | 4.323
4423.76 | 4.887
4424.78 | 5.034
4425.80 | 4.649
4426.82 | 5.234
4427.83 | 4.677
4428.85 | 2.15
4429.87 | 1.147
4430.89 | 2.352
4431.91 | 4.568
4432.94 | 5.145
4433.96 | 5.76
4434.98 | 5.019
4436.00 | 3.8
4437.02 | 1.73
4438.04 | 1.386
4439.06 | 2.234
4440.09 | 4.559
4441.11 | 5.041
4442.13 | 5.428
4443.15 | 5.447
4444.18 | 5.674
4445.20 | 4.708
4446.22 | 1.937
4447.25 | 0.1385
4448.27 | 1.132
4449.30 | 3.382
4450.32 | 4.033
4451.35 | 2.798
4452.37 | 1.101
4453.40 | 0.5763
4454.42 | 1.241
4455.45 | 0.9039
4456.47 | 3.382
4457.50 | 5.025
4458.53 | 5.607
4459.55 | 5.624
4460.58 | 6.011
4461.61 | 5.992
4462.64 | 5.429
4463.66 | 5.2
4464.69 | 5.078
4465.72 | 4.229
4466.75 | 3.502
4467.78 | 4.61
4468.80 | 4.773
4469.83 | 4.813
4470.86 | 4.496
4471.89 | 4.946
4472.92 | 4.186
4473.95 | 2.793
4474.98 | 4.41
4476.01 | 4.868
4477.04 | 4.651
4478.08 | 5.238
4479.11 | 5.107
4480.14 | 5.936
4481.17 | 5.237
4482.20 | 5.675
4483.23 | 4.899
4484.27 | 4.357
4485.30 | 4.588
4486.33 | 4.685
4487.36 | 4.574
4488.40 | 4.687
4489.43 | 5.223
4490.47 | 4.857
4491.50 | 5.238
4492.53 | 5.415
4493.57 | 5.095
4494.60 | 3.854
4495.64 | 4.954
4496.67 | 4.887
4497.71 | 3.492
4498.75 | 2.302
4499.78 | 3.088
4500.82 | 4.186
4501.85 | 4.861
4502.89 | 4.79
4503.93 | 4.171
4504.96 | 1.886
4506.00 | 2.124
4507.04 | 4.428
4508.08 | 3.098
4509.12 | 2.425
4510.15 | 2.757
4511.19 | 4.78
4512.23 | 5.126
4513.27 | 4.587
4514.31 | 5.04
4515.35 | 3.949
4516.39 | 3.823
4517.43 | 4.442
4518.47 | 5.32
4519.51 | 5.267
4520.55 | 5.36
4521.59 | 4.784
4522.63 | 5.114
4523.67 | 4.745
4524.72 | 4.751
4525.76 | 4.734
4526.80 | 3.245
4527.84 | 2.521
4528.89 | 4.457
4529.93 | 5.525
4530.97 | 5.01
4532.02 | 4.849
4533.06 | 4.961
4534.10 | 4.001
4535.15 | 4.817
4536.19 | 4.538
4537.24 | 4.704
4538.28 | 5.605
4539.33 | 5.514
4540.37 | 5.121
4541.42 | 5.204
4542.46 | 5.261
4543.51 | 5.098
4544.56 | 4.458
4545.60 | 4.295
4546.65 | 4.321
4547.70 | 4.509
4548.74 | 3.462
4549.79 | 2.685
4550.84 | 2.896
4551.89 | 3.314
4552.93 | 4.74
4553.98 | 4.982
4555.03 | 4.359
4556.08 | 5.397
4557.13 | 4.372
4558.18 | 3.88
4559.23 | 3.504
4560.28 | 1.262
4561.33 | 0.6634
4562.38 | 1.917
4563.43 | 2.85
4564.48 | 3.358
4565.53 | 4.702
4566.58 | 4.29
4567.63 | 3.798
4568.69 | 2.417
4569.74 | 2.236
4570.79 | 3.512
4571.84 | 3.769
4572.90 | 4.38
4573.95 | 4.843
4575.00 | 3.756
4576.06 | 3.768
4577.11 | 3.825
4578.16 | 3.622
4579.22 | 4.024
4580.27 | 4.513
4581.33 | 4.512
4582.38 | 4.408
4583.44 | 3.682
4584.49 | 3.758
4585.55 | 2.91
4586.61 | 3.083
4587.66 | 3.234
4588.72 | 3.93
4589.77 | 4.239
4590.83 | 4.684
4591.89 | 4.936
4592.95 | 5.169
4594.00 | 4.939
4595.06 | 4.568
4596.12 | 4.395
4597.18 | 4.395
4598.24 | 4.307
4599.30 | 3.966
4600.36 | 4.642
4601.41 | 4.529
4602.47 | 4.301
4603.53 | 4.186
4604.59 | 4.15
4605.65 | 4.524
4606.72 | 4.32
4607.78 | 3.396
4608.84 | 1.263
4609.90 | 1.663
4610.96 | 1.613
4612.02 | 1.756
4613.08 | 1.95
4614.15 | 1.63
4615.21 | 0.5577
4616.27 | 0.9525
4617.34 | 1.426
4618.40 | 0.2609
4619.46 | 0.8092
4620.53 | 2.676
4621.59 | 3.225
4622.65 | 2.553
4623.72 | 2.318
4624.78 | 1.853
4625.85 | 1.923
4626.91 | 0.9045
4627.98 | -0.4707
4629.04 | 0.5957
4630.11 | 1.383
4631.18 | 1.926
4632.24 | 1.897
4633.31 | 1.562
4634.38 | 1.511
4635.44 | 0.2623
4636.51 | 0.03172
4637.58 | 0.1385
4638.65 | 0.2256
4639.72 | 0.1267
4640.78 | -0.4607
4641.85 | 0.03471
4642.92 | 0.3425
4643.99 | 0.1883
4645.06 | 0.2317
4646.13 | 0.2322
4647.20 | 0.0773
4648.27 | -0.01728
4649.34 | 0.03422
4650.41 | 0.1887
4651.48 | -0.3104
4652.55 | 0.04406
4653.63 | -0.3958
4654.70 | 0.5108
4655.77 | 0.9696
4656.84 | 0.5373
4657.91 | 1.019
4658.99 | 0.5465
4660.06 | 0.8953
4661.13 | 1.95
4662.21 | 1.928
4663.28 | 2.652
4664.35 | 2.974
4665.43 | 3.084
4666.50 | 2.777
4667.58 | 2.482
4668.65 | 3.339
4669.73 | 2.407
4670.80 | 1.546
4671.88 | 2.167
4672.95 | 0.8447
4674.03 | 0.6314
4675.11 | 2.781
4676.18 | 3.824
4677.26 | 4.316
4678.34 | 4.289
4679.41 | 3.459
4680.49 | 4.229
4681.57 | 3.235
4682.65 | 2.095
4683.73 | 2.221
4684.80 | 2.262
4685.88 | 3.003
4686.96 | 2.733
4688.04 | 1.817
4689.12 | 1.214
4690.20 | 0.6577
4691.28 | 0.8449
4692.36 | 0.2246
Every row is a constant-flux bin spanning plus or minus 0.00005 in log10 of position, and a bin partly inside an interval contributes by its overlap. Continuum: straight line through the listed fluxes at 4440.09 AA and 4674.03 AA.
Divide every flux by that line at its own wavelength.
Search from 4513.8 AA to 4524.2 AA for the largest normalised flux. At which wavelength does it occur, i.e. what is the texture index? 4520.55 AA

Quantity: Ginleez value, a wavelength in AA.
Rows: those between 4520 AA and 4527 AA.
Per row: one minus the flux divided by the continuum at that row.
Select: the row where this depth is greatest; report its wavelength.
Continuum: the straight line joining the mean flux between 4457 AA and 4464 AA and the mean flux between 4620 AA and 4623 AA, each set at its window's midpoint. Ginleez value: 4526.80 AA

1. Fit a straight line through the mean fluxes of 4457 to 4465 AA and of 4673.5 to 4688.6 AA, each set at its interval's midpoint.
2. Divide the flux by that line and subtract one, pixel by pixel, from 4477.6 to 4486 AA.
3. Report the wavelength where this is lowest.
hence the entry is 4484.27 AA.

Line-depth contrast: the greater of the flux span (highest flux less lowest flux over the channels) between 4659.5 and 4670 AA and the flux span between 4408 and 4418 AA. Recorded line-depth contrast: 3.9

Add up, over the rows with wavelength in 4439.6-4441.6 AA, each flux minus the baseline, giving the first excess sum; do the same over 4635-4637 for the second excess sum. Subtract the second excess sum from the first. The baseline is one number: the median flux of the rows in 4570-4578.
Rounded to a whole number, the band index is 9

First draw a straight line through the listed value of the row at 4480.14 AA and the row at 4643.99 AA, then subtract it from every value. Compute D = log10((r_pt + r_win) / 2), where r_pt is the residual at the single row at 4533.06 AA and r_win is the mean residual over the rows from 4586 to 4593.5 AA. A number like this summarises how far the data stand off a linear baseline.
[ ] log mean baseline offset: 0.17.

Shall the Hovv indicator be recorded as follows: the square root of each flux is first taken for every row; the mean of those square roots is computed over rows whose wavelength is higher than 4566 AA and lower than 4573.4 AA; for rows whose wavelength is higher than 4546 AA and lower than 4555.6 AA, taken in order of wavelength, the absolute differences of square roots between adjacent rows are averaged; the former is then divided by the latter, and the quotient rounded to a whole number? 12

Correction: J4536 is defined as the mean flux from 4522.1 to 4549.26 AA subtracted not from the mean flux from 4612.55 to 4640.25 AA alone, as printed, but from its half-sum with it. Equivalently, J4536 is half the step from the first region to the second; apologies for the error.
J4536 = -1.7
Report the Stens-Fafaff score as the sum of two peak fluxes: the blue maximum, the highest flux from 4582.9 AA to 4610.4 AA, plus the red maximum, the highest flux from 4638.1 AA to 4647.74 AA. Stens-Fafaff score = 5.5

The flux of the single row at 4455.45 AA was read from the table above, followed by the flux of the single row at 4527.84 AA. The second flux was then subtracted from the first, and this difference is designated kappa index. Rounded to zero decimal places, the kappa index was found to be -2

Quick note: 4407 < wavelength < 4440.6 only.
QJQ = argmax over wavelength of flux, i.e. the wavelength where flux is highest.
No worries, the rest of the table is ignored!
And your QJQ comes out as 4433.96 AA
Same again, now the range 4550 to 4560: 4556.08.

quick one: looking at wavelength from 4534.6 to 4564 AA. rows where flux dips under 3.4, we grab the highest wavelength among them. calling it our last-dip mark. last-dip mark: 4563.43 AA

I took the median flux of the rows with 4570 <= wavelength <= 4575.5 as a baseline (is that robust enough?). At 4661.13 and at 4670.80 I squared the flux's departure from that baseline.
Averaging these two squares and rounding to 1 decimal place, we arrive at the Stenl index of 4.1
